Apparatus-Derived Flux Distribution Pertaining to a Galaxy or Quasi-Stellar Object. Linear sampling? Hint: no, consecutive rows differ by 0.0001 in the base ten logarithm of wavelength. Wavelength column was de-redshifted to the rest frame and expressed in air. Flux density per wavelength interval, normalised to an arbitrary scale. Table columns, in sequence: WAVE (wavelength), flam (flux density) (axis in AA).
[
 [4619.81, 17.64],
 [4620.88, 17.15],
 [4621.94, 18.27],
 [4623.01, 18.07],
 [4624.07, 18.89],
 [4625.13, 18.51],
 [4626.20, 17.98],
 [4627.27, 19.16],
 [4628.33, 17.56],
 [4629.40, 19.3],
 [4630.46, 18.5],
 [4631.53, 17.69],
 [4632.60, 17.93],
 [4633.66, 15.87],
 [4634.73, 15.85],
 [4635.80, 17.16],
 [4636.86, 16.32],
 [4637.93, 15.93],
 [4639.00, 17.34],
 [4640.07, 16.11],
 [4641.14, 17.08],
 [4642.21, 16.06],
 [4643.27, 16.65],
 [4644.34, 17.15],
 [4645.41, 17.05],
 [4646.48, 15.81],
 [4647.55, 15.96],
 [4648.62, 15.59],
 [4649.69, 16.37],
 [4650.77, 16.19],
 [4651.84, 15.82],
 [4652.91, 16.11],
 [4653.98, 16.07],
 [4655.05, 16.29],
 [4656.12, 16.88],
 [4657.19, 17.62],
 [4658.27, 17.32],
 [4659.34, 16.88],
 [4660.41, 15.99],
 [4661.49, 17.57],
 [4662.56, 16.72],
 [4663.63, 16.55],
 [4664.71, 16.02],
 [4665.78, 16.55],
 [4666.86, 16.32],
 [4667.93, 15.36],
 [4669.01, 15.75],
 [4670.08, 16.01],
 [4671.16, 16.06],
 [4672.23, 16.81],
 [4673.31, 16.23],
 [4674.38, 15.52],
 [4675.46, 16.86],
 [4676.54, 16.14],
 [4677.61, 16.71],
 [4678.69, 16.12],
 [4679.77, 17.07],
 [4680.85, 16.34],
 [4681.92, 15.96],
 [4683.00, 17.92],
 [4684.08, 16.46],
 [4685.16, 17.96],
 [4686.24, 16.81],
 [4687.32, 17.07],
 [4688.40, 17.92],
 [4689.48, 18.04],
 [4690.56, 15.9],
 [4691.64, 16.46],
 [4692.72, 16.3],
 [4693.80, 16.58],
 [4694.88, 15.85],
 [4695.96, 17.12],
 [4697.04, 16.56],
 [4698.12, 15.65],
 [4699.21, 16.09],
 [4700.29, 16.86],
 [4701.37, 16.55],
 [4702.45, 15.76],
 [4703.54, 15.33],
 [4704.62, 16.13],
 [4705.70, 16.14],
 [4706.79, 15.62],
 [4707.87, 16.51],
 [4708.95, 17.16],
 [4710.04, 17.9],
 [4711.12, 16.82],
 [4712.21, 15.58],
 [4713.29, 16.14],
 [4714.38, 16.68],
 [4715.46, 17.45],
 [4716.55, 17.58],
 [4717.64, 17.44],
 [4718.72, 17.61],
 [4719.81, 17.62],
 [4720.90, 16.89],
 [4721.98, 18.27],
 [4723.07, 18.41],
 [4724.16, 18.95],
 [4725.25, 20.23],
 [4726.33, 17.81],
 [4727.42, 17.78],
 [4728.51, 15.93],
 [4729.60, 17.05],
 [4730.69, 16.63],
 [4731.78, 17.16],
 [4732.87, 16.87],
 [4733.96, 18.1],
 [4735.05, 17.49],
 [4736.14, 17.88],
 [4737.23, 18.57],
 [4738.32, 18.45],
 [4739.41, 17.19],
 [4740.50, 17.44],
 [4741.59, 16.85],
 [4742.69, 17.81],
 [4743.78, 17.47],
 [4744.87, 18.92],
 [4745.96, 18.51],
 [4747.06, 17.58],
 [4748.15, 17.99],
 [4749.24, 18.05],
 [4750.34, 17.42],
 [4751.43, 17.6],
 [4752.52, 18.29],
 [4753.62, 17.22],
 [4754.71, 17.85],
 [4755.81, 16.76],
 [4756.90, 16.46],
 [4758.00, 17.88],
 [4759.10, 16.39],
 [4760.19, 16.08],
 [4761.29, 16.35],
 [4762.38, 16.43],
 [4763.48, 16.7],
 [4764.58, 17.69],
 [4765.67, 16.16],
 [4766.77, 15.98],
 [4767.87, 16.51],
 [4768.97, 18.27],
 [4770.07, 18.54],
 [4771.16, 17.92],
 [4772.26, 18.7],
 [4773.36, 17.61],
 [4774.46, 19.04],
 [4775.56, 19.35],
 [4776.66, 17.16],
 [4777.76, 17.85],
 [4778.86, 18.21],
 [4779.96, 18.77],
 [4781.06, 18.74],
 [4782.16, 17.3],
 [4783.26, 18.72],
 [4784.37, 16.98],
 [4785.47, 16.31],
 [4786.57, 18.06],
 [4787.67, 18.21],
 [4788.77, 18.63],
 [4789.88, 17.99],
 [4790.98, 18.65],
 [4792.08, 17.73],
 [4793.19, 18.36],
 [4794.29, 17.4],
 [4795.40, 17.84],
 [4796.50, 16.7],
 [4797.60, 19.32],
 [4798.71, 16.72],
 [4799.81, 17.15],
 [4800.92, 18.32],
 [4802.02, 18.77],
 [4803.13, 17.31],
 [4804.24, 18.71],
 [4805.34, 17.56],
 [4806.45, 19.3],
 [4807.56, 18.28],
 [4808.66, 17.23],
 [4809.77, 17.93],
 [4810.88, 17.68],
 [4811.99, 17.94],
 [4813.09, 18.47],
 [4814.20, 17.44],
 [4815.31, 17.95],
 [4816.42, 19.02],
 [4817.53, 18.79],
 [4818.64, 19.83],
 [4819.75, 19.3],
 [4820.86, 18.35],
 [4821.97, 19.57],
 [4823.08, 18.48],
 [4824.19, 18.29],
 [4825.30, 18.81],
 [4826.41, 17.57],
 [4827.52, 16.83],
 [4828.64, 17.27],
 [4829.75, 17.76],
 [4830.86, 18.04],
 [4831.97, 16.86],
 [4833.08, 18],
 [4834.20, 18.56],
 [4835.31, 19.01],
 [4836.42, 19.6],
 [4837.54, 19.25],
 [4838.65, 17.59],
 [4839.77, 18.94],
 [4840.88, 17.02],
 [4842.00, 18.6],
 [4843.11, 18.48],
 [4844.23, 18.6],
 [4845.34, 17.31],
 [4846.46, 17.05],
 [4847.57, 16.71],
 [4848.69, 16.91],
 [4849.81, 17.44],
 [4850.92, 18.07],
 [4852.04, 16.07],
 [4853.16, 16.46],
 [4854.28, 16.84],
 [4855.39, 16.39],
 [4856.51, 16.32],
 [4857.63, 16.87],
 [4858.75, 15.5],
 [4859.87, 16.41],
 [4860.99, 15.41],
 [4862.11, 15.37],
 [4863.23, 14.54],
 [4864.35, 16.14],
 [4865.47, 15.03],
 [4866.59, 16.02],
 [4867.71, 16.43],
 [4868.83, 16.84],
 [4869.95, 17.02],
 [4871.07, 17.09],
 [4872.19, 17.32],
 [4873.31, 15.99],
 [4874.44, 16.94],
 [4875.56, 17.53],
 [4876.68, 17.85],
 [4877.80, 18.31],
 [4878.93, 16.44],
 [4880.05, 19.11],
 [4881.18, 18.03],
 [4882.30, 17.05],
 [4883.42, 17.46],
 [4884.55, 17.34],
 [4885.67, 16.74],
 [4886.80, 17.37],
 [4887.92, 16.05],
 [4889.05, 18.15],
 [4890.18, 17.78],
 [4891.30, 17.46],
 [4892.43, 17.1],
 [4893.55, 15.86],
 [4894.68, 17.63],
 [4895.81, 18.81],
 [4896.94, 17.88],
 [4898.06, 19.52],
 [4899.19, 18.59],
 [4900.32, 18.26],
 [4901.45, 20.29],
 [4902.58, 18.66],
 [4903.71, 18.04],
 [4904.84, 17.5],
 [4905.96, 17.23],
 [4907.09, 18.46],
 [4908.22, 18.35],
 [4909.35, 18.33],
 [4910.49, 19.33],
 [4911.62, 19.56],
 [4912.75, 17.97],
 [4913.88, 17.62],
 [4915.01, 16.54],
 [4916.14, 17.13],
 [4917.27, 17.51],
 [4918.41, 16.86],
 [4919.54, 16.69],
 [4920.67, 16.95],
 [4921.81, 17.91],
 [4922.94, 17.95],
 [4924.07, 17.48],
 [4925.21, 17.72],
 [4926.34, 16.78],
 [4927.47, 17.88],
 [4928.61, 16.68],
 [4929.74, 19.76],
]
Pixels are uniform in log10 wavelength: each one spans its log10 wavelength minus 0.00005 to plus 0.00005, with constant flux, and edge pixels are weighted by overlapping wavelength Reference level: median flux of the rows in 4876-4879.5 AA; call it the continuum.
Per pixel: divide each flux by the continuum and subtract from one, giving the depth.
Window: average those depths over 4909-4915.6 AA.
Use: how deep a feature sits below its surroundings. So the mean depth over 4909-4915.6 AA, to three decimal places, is -0.021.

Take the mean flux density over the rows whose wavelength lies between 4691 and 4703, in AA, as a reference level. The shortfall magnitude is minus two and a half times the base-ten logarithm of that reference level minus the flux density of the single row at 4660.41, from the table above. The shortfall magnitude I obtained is 1.1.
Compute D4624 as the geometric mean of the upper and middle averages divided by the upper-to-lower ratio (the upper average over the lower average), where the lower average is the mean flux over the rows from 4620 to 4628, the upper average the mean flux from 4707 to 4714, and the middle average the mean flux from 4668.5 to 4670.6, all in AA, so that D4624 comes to 17.8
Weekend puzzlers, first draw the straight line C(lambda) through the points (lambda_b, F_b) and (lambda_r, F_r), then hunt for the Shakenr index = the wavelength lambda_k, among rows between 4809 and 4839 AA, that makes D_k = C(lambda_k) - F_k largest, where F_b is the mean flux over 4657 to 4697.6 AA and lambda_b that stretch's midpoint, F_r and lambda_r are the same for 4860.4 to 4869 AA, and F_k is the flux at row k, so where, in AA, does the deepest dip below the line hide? 4827.52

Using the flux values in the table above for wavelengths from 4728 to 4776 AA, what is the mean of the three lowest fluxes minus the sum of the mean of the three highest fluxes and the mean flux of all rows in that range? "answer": -20.6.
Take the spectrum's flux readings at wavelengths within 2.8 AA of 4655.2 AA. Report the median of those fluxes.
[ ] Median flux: 16.3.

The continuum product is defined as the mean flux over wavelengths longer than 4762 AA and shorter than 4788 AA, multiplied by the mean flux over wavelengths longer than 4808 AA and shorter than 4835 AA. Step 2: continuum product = 322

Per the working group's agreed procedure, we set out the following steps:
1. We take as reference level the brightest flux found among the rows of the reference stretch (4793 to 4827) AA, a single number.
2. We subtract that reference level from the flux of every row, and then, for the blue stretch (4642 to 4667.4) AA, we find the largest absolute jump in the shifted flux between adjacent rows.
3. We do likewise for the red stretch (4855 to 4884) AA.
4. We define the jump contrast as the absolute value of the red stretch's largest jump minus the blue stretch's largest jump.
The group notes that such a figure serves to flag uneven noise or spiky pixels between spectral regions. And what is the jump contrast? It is 1.09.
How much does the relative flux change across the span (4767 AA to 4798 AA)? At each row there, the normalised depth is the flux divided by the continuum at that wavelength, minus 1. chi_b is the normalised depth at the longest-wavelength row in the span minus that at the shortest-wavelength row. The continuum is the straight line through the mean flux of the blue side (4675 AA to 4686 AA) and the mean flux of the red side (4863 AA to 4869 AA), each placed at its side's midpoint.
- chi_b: 0.18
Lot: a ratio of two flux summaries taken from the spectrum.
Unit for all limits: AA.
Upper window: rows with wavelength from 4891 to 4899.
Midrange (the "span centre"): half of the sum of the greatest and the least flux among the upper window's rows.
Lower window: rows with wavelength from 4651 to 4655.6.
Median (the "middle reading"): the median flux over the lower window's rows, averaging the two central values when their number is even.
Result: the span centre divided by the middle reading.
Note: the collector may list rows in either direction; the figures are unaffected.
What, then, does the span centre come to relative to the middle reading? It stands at 1.10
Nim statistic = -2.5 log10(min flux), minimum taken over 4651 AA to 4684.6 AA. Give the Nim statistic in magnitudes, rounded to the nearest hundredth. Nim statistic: -2.97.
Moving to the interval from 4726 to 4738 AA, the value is -3.01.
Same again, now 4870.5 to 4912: -3.00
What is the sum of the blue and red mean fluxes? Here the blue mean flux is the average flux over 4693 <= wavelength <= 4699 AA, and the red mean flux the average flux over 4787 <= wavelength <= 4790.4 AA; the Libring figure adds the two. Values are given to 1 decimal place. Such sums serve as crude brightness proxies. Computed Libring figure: 34.6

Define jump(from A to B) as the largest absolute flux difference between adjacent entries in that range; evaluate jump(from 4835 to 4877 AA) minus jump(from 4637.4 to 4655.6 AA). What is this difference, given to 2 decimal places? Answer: 0.59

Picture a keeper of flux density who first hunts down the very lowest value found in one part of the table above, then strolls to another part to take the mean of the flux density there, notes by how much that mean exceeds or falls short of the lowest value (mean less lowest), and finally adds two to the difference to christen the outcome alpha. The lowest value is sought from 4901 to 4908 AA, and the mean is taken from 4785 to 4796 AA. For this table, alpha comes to 2.7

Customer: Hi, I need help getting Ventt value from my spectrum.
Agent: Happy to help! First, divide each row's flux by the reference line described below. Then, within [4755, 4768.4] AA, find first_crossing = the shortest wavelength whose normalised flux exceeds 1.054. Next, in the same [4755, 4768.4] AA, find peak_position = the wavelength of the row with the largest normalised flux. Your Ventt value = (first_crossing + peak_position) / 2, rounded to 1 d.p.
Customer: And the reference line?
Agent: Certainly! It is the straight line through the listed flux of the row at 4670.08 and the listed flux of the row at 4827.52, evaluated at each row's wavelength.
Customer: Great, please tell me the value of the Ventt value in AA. 4758.0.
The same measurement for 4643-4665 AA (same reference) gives 4650.8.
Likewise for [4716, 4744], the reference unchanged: 4720.9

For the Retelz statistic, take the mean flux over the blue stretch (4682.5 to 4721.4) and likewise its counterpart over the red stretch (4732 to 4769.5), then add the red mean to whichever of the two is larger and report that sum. 34.8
